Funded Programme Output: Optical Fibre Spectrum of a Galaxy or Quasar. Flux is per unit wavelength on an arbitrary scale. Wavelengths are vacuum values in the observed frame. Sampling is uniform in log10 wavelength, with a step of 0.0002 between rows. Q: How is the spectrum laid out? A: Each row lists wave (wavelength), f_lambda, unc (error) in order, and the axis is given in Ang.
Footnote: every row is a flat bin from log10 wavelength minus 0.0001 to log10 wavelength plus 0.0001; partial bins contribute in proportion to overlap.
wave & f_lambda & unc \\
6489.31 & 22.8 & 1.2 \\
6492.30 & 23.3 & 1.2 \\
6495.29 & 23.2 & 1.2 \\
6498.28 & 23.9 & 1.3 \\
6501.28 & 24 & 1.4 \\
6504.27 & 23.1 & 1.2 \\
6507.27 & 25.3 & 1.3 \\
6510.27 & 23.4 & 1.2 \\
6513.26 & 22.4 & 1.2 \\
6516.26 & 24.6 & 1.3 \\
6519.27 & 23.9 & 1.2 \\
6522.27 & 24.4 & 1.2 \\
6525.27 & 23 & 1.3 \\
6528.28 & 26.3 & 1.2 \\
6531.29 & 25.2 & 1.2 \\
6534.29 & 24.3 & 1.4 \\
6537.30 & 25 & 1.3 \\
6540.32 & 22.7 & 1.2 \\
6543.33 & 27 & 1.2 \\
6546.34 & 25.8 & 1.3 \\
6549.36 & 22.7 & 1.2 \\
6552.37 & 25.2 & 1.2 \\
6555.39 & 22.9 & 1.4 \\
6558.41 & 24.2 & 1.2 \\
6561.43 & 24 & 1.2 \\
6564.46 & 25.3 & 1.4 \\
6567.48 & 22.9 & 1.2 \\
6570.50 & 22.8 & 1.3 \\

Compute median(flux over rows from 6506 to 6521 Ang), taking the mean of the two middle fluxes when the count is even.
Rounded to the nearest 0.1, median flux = 23.9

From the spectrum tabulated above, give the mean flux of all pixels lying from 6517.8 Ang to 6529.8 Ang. 24.4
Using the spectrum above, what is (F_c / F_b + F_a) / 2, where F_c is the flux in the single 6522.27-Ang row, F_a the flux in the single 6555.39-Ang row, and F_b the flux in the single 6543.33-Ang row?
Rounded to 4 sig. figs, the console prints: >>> 11.90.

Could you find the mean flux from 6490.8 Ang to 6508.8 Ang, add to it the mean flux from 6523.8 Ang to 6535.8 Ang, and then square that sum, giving 2352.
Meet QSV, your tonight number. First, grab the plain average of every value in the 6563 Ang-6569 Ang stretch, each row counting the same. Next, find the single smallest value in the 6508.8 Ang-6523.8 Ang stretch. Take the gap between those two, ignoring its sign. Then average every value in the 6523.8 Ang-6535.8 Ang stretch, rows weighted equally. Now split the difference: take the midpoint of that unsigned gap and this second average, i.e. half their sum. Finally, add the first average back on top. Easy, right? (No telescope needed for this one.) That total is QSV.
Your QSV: 37.3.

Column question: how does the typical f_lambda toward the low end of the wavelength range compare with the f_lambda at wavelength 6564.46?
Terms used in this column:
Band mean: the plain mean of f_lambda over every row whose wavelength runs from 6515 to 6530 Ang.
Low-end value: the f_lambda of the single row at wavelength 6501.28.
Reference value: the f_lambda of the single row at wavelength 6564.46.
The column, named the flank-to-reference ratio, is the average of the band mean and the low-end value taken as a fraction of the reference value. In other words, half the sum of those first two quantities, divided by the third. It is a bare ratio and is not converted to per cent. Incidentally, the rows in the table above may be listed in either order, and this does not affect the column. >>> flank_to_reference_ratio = 0.96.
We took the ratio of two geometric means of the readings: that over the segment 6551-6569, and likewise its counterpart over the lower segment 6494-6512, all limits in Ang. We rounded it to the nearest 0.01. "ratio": 1.01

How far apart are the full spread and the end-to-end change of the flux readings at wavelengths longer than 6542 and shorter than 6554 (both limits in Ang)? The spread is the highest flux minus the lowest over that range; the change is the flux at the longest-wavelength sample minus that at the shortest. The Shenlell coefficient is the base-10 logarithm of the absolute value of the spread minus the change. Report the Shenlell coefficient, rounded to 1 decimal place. 0.8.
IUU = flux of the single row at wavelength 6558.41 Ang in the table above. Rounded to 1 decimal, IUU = 24.2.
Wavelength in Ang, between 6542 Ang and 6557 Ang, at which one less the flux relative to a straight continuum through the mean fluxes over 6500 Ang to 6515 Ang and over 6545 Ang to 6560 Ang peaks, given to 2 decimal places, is 6549.36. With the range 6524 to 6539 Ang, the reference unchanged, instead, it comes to 6525.27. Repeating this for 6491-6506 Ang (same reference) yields 6504.27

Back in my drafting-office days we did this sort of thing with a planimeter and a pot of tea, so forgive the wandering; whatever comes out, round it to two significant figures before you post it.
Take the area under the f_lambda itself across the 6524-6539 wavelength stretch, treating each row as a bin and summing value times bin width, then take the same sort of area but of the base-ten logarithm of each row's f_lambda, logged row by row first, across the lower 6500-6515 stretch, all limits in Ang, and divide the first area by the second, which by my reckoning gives 18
